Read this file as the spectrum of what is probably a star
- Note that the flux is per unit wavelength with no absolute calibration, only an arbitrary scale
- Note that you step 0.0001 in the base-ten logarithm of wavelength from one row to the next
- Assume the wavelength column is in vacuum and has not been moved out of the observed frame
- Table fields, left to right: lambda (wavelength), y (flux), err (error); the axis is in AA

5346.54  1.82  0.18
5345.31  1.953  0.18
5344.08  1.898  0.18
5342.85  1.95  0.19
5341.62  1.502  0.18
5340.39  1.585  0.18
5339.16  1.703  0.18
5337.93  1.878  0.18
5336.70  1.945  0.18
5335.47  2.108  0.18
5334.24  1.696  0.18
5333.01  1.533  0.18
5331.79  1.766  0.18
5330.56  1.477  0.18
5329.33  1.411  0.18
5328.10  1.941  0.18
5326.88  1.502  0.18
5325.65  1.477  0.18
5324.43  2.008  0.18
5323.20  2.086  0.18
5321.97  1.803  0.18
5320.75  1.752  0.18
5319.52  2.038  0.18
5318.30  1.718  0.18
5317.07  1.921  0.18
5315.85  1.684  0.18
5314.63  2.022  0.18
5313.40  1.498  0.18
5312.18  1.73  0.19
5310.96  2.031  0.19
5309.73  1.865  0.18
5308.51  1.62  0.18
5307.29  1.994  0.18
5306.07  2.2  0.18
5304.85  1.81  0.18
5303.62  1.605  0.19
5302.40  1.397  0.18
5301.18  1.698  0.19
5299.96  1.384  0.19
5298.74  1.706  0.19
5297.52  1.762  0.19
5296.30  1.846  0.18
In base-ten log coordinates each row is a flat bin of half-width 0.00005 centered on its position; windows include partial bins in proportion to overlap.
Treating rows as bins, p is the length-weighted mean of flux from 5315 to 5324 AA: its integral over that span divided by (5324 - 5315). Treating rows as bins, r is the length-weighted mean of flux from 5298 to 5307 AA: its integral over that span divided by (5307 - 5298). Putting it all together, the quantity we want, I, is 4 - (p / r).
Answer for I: 2.90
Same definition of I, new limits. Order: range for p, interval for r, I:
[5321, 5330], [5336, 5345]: 3.02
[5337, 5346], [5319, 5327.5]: 3.01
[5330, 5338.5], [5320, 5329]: 3.01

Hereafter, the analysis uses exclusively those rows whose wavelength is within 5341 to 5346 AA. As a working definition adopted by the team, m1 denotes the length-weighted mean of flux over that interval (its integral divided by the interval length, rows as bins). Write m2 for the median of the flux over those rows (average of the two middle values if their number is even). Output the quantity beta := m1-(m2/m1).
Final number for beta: 0.773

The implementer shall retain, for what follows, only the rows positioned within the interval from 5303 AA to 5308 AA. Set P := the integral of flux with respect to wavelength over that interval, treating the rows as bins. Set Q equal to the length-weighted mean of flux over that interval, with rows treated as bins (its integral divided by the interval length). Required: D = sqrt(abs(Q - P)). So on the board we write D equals 2.75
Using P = 9.5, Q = 1.89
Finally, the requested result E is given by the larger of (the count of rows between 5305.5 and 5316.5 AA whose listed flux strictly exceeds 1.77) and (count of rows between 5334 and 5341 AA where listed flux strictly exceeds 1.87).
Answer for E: 5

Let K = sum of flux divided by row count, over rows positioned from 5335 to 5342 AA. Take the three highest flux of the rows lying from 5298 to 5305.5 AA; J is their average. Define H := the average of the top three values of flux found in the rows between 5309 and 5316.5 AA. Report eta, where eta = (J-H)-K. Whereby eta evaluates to -2.02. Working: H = 1.97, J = 1.74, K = 1.79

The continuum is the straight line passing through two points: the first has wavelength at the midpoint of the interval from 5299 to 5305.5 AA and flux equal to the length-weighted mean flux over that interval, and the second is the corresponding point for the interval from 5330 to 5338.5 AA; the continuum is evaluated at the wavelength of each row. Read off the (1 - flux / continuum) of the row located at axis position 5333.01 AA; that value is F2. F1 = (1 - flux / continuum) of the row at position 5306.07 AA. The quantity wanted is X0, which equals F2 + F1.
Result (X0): -0.23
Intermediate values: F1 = -0.37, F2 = 0.13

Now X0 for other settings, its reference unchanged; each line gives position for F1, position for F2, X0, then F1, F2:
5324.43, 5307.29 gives -0.40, -0.17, -0.23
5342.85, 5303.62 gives -0.08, -0.07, -0.01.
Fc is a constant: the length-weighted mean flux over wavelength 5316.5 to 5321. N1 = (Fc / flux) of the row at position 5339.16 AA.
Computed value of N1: 1.09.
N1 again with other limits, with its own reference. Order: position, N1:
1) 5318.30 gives 1.08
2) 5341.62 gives 1.24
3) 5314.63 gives 0.92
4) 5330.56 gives 1.26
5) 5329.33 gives 1.32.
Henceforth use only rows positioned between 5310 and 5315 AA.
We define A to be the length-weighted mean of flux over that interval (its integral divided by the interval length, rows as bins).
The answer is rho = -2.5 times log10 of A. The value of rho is -0.645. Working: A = 1.81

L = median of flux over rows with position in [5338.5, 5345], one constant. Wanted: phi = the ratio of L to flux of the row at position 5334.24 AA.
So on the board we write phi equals 1.00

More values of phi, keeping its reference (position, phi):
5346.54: 0.94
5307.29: 0.85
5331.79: 0.96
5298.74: 1.00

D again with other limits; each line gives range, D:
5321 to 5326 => 2.73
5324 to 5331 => 3.13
